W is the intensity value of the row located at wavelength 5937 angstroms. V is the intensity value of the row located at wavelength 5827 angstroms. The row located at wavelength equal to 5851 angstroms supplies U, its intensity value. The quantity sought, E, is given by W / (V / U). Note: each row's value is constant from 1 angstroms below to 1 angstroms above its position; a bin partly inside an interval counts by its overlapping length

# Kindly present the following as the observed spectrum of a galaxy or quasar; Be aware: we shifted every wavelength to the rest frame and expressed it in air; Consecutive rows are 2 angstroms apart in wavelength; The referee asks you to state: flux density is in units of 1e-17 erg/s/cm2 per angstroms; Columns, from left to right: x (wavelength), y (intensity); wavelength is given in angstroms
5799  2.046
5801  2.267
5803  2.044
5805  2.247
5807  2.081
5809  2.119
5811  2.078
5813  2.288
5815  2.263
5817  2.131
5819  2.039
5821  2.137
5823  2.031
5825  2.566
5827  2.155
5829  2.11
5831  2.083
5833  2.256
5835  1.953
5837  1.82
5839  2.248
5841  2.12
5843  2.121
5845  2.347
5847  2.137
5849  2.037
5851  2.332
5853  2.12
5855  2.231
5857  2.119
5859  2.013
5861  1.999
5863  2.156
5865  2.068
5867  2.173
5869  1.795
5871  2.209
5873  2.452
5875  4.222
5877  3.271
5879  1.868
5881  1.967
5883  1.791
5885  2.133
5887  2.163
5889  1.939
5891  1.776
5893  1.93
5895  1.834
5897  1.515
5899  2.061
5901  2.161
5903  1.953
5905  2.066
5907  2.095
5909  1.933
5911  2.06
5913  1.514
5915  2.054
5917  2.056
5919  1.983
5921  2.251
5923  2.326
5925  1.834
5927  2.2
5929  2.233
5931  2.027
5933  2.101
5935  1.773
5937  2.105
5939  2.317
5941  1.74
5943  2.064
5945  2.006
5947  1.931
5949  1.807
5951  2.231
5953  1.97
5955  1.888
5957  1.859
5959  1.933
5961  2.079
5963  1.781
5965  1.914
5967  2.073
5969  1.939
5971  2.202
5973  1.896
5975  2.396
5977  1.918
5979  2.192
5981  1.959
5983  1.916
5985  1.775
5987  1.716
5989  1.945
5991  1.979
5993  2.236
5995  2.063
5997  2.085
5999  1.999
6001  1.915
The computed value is 2.28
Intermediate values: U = 2.332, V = 2.155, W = 2.105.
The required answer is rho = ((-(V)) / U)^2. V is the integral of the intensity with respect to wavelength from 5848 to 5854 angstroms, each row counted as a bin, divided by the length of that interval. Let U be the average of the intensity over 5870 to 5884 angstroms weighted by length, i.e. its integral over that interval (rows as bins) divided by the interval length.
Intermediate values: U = 2.54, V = 2.16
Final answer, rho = 0.73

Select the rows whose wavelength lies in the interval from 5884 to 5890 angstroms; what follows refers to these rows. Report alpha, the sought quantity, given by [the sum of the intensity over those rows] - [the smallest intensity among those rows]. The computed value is 4.30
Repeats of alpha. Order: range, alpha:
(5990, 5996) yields 4.30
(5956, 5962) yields 4.01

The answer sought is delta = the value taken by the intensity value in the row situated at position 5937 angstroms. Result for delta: 2.105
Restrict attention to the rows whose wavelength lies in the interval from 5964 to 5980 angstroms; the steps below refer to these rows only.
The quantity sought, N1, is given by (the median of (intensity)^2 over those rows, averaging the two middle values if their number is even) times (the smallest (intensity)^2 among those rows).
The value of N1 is 14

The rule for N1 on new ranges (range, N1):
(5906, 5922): 10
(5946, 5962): 12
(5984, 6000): 12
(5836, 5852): 15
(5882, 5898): 8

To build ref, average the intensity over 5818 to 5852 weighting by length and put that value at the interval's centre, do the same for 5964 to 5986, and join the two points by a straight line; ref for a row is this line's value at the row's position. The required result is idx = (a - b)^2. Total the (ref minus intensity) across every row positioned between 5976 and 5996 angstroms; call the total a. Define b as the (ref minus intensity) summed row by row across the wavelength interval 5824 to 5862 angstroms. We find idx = 0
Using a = 0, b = -0.1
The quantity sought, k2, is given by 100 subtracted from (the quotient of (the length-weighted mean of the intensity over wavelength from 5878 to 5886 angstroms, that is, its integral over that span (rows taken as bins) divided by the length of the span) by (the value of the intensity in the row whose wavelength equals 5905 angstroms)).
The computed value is -99.06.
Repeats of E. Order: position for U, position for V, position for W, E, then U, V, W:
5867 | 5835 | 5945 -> 2.23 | 2.173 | 1.953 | 2.006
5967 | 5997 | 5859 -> 2.00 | 2.073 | 2.085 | 2.013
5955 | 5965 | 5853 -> 2.09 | 1.888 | 1.914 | 2.12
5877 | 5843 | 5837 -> 2.81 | 3.271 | 2.121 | 1.82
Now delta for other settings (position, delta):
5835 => 1.953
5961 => 2.079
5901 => 2.161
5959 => 1.933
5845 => 2.347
